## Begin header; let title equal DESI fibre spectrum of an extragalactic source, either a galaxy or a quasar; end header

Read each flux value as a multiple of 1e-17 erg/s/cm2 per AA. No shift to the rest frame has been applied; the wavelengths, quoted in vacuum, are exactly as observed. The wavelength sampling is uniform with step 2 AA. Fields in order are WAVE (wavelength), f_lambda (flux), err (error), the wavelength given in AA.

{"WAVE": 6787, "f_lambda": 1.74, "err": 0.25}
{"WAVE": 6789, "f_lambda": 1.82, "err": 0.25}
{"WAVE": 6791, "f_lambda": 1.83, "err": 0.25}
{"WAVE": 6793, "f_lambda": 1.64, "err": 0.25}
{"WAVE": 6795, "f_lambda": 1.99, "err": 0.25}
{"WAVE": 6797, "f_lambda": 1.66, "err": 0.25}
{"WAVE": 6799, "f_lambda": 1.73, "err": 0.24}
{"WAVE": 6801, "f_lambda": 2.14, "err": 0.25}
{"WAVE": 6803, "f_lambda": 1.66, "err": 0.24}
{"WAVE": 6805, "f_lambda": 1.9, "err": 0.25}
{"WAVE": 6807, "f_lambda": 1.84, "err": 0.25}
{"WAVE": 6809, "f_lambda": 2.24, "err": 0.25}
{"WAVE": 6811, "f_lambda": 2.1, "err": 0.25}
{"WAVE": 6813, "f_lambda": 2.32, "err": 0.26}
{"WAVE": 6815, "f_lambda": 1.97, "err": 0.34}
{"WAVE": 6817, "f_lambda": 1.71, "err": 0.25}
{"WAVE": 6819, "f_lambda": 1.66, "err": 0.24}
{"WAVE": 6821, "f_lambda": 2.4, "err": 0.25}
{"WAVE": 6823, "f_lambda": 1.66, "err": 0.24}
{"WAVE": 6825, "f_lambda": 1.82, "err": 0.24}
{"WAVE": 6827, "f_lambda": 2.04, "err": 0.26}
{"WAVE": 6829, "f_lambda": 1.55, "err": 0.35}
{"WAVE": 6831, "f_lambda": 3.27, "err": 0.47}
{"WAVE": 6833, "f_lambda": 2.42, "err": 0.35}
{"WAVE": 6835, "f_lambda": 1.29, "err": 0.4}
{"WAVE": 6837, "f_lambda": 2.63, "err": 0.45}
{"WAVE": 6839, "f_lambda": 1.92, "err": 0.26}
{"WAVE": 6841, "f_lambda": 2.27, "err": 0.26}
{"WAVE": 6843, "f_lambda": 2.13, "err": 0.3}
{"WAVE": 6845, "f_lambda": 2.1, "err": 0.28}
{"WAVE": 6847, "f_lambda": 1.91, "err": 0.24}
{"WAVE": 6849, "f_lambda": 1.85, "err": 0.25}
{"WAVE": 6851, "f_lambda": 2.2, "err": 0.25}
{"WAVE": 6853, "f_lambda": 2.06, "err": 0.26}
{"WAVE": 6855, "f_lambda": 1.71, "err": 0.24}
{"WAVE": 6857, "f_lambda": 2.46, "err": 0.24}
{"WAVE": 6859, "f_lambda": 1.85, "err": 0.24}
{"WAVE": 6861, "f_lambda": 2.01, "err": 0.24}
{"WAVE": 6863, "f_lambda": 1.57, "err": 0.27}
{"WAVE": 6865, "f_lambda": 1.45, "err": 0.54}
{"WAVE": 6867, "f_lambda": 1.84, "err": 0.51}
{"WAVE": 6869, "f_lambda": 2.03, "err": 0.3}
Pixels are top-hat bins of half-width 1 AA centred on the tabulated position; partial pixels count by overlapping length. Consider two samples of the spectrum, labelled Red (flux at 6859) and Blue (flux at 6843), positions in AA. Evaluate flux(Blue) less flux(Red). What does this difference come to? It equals 0.28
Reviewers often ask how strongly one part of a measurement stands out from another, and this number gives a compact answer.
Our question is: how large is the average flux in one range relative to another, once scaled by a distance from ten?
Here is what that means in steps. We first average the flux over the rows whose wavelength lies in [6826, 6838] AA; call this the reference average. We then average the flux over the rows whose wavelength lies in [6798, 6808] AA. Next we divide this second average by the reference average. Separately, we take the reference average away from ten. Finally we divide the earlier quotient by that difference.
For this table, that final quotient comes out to 0.108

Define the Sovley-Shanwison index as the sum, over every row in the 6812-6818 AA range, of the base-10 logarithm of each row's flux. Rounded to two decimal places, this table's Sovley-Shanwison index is 0.89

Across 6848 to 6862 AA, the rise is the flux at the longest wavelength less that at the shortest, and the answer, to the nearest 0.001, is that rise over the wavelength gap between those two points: 0.013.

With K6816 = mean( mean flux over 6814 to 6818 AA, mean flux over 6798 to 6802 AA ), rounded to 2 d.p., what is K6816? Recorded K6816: 1.89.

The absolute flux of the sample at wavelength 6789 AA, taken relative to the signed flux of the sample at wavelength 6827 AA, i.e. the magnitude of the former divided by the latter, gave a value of 0.89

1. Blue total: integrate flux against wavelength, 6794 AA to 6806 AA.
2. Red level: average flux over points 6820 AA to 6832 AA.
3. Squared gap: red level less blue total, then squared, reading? 401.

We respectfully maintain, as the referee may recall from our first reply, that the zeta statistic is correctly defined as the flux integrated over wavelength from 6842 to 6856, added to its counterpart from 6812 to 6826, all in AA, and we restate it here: 55.0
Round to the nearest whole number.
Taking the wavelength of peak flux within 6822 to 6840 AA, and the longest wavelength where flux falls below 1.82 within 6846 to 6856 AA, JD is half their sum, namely 6843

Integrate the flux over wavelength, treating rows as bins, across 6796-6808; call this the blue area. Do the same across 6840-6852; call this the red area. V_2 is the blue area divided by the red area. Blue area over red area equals 0.88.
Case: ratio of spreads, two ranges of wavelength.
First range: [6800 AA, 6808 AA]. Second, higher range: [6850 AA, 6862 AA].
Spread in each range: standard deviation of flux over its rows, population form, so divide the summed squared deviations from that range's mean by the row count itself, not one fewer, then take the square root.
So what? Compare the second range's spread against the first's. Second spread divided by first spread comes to 1.4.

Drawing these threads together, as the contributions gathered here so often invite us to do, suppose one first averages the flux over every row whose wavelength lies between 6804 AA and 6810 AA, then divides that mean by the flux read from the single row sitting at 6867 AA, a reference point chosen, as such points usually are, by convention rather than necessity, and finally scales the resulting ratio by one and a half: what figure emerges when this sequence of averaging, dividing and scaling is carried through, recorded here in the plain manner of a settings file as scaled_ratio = 1.6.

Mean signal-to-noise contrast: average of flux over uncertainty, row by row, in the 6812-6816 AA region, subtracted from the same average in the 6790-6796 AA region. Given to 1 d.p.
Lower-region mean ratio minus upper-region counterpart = -0.1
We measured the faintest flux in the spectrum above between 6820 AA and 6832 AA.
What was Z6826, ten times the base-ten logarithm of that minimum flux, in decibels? 1.9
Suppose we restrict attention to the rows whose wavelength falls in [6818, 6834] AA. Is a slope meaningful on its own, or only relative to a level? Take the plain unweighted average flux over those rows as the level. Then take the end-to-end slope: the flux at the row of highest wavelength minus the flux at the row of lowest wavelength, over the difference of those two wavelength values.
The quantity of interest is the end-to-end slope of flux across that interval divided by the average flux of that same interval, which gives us 0.03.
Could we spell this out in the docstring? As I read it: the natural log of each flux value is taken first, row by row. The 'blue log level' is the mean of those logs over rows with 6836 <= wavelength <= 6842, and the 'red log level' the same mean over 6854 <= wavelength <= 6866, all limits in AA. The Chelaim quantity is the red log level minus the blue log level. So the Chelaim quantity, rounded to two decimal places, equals -0.22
